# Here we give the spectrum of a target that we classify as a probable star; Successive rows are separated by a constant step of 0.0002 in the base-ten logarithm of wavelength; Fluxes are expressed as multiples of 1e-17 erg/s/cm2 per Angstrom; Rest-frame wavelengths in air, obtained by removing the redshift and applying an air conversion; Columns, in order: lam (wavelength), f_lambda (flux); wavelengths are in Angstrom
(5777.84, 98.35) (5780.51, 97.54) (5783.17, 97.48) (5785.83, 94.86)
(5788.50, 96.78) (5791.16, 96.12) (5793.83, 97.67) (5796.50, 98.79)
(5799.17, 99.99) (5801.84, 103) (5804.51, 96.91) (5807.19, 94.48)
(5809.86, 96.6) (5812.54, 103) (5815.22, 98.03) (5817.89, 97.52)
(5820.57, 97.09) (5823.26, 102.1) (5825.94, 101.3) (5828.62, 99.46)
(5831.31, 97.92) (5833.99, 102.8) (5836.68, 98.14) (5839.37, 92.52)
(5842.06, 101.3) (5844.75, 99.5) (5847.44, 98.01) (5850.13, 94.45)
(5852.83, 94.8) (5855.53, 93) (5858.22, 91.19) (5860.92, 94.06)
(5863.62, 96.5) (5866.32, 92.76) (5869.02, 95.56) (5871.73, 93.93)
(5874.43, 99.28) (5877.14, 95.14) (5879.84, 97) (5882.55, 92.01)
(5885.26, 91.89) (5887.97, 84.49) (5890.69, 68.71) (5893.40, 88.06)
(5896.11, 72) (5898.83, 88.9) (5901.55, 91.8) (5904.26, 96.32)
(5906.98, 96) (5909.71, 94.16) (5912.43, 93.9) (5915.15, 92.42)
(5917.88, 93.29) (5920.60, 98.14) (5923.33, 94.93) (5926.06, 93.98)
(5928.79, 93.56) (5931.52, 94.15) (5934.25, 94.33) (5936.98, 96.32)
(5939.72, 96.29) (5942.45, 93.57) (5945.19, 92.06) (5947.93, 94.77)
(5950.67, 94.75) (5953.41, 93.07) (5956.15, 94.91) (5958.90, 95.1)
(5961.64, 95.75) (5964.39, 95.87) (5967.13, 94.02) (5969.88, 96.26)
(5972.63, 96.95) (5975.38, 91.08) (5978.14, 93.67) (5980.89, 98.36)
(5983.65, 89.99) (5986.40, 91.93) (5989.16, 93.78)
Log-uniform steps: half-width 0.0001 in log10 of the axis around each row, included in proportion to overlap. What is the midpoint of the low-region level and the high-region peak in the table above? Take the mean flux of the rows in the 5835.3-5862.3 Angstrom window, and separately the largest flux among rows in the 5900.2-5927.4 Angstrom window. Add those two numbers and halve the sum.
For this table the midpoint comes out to 97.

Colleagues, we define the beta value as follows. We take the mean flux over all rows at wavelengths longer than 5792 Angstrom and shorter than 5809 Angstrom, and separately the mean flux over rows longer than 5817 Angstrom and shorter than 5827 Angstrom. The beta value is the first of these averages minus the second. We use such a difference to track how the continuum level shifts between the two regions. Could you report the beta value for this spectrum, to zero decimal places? -1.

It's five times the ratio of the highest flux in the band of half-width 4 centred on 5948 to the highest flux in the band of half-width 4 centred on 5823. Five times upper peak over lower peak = 4.6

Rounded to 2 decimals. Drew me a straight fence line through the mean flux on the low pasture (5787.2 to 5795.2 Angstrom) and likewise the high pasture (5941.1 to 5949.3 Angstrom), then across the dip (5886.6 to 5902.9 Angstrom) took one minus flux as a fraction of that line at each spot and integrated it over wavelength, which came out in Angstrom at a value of 2.11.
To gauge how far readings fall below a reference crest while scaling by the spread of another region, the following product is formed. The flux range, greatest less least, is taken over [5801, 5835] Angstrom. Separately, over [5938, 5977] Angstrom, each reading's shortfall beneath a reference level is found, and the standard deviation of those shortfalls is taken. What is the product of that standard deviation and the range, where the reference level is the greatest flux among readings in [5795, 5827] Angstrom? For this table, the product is 14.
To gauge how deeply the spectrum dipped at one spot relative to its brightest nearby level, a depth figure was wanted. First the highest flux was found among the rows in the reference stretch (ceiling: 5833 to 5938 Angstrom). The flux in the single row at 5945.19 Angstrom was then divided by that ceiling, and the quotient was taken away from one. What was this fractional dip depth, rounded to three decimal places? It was 0.104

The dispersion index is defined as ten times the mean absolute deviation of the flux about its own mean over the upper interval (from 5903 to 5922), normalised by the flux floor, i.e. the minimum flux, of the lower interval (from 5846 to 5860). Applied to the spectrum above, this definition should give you 0.2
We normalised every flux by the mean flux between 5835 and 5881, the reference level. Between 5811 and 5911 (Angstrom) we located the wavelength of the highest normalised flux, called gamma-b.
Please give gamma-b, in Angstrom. 5812.54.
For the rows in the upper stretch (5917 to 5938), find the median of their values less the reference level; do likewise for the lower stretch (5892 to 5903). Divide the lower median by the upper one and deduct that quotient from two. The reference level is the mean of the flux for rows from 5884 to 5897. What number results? 1.44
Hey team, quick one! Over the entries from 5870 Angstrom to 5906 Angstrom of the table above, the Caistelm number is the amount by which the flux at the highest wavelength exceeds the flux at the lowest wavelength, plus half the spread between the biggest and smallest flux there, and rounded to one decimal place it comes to 17.7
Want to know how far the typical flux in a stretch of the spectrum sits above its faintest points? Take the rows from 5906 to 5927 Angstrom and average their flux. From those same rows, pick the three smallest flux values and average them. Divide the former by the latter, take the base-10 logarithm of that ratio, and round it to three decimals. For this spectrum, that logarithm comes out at 0.006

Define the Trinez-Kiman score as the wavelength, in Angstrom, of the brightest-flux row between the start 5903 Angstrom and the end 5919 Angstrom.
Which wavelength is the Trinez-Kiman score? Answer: 5904.26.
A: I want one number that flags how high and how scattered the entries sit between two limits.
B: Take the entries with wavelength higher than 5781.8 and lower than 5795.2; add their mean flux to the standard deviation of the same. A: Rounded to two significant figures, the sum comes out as 98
